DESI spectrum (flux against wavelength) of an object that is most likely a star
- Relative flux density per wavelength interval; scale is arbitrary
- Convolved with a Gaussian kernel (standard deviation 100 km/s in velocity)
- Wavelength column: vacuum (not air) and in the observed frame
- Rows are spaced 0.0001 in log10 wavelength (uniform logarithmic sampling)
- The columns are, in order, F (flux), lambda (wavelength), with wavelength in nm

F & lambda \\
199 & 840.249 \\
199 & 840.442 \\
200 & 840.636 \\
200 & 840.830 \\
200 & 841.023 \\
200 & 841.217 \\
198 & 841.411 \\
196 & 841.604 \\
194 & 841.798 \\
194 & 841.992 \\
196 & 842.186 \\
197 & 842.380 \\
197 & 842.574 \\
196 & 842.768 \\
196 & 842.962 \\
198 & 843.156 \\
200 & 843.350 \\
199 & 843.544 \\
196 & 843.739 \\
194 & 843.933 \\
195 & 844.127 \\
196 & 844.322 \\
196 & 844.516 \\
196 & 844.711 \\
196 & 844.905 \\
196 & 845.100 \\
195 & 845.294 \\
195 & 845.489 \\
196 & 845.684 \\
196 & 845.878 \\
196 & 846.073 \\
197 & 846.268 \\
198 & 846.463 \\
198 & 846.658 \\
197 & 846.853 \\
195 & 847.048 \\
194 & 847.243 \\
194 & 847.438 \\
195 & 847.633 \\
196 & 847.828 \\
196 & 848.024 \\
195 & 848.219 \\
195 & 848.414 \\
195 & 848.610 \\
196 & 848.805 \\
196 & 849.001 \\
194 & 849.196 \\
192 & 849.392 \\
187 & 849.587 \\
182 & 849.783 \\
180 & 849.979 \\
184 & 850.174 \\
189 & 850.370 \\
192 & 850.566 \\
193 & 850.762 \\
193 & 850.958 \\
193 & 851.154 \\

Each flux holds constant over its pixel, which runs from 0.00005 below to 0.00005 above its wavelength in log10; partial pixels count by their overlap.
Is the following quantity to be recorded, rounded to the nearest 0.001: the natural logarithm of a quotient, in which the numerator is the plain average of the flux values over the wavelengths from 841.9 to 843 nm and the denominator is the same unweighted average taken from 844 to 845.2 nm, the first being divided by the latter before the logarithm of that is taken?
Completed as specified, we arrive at 0.001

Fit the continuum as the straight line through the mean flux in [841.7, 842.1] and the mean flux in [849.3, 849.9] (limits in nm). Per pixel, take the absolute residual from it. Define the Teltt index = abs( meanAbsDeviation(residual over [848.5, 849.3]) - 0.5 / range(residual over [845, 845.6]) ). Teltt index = 0.14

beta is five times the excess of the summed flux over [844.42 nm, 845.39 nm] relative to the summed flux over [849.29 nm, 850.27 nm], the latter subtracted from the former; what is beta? 270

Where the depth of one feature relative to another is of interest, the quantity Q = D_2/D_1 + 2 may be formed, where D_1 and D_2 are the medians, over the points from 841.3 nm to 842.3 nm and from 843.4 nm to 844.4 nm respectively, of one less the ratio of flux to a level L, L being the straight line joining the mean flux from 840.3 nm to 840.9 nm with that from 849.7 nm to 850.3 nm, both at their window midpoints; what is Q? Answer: 1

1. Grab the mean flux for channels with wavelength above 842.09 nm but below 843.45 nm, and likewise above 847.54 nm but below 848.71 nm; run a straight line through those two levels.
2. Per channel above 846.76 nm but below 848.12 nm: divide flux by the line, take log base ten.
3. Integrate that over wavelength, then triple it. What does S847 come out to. -0.003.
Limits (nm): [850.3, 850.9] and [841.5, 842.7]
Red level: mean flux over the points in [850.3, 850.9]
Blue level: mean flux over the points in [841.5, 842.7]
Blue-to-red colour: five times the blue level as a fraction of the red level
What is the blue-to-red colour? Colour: 5.11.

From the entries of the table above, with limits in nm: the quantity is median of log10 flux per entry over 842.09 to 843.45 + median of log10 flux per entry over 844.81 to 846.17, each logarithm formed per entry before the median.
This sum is 4.59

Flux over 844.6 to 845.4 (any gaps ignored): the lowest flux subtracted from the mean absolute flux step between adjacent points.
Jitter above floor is -195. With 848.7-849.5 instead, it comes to -191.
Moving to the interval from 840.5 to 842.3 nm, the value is -193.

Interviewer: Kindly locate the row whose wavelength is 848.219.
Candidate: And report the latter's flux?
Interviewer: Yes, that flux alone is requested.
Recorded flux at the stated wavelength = 195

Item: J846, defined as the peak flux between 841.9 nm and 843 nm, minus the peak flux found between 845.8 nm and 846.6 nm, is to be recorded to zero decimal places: -1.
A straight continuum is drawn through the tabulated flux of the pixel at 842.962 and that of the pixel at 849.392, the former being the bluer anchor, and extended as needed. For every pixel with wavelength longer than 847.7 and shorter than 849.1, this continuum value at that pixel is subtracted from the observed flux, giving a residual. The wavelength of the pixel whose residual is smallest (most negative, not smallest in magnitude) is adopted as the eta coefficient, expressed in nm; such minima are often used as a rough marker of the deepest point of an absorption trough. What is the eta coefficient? 848.219 nm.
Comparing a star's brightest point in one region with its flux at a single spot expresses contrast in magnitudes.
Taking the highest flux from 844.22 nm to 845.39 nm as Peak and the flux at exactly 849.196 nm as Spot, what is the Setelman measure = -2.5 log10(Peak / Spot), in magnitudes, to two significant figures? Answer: -0.011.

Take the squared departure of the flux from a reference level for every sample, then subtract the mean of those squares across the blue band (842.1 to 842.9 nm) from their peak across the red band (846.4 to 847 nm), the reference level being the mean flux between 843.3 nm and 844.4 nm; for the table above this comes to 2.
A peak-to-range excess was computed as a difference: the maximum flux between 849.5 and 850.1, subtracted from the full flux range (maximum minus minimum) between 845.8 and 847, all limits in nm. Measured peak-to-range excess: -185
